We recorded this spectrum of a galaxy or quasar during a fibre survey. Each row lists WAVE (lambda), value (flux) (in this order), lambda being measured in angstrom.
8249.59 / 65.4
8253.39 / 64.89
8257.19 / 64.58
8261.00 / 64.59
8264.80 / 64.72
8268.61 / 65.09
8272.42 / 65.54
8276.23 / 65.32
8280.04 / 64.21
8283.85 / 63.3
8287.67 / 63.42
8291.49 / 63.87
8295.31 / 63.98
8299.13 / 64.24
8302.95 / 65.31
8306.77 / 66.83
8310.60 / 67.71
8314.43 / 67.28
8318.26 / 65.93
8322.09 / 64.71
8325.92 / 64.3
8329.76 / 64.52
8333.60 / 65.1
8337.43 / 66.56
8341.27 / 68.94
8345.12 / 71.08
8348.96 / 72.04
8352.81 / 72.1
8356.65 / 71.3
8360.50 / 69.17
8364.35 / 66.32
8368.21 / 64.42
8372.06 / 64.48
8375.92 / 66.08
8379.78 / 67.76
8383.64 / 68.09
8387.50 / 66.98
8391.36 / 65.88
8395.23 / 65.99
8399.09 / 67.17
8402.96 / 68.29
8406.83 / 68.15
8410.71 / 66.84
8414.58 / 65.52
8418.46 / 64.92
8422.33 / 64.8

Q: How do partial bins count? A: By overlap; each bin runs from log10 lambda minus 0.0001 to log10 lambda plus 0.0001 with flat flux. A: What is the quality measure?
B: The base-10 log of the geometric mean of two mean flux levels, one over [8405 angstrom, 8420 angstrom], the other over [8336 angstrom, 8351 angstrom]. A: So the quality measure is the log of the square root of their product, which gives 1.83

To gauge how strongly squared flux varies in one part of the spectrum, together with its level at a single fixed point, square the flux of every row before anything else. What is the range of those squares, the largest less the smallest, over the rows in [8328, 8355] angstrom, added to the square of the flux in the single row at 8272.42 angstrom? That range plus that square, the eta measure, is 5331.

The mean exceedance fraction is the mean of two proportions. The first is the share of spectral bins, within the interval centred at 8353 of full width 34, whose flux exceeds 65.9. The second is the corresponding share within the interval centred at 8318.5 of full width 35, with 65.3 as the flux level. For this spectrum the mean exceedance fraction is 0.72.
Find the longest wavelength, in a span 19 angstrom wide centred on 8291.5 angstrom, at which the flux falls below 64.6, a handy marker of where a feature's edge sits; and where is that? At 8299.13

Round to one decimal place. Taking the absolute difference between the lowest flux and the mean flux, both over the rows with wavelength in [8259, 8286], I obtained 1.4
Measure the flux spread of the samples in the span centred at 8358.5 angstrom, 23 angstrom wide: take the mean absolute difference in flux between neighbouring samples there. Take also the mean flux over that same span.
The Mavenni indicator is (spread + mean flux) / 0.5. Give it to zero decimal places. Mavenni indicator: 142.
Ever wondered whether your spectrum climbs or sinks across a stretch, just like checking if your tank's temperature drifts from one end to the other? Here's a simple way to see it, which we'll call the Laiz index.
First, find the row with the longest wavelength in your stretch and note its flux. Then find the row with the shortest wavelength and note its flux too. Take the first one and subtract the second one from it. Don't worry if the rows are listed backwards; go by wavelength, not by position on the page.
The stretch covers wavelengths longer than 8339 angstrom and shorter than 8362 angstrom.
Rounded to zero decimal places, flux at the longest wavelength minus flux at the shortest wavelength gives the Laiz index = 0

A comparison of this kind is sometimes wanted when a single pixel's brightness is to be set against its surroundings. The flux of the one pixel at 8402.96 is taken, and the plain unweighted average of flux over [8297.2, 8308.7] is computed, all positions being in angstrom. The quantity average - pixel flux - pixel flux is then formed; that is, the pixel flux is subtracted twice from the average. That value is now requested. -71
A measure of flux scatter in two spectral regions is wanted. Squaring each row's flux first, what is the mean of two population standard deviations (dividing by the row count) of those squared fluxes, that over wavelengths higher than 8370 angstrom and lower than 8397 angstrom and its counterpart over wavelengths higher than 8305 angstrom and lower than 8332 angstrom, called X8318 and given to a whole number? 162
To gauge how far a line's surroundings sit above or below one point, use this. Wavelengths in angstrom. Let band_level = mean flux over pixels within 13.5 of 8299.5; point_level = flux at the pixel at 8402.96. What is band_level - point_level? -3.2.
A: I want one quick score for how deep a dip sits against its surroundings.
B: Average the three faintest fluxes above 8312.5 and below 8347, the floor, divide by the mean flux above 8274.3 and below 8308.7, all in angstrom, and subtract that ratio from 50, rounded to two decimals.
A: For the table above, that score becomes 49.00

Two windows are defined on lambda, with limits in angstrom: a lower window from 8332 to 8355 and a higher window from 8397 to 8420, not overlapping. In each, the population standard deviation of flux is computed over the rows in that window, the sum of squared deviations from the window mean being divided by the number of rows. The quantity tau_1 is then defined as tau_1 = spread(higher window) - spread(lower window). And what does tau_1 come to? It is -1.5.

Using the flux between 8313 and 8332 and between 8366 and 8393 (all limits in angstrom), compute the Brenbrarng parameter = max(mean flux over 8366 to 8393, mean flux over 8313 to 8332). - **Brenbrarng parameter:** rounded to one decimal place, 66.2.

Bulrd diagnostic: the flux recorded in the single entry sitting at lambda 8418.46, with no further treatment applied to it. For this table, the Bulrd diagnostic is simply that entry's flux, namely 64.92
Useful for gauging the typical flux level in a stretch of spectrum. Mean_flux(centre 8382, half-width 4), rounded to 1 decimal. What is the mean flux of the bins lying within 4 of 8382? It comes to 67.9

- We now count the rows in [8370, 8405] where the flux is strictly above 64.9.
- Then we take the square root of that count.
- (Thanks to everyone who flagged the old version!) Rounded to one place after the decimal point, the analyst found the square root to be 2.8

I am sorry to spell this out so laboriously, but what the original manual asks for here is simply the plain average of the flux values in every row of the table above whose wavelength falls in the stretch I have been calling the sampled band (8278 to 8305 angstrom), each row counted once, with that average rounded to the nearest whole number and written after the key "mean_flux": 64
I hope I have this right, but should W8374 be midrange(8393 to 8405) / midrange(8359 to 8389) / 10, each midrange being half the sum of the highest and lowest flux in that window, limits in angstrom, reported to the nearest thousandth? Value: 0.101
